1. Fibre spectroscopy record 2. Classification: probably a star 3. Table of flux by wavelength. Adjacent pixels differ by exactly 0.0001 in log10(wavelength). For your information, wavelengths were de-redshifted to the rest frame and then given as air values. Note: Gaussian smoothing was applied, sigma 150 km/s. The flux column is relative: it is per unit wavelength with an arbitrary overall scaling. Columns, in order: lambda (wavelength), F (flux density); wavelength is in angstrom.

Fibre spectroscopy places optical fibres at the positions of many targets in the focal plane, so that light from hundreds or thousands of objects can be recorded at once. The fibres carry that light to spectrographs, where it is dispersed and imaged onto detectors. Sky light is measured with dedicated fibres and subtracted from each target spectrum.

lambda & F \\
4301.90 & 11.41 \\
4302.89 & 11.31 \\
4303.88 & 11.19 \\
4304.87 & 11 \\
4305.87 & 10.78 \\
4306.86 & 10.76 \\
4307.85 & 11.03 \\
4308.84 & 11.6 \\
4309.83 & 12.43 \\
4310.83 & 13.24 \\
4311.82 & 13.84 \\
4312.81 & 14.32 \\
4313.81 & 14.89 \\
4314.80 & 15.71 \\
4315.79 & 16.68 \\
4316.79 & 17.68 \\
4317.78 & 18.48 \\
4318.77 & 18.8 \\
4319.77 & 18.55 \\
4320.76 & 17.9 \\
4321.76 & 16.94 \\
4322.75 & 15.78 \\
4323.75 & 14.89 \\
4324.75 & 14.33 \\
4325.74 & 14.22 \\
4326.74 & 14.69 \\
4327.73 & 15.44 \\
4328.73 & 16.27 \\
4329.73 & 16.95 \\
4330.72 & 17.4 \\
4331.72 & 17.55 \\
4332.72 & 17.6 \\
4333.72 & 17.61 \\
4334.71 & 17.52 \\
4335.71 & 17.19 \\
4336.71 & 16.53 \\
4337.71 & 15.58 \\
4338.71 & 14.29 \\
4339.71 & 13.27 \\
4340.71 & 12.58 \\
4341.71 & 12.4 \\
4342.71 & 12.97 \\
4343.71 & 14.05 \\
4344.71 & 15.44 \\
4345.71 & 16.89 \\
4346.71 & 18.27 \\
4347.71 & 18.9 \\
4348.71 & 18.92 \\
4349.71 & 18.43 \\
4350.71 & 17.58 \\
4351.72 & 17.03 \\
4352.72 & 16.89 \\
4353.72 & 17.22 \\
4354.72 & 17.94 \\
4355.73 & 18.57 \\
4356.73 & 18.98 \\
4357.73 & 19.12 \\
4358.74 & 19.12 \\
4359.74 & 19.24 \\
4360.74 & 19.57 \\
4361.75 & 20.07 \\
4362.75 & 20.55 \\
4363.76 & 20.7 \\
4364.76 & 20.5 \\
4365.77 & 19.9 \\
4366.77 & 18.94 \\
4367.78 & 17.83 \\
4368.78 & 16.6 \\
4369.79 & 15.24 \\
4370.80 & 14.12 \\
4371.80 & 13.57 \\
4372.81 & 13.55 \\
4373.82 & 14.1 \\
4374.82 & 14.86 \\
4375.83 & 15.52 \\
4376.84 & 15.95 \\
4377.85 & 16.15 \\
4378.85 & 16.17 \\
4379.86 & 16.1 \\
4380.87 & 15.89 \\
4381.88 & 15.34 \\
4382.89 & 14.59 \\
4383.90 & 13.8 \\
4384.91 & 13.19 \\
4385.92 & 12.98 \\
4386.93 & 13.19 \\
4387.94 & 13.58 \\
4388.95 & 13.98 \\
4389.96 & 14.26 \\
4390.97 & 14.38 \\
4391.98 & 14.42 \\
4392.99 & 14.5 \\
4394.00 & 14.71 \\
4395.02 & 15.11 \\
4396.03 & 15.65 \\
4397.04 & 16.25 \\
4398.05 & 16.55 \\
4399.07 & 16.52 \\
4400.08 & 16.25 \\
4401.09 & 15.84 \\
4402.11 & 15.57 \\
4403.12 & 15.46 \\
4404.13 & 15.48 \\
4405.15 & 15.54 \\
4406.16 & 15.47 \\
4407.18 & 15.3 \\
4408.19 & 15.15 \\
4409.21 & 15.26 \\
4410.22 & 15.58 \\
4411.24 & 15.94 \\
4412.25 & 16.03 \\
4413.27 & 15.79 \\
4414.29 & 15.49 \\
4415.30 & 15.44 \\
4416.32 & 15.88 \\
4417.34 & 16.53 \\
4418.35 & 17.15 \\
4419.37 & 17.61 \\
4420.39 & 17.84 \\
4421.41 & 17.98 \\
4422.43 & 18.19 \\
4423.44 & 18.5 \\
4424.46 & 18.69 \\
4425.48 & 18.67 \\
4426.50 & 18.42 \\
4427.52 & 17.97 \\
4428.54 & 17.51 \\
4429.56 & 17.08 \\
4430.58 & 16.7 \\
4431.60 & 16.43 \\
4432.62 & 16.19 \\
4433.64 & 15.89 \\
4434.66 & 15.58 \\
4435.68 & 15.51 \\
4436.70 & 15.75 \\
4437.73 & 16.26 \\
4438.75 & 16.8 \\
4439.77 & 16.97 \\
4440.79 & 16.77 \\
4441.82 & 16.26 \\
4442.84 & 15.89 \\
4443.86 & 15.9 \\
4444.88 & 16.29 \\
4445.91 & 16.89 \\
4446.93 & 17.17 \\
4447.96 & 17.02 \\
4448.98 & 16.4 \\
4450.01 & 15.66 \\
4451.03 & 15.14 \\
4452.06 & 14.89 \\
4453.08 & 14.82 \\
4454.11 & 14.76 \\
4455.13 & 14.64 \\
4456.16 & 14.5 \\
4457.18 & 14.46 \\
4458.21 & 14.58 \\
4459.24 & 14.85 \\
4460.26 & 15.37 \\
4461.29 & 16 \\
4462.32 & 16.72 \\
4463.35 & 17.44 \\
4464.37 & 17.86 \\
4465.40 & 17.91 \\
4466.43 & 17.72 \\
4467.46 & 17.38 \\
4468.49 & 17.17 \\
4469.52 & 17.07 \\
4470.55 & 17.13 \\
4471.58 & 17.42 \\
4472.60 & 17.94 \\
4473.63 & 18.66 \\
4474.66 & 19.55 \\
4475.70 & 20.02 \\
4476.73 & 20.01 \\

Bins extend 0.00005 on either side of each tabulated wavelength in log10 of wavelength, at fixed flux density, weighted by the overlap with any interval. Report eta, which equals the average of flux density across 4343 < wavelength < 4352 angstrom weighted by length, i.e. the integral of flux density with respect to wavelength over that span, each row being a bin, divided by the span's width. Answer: 17.2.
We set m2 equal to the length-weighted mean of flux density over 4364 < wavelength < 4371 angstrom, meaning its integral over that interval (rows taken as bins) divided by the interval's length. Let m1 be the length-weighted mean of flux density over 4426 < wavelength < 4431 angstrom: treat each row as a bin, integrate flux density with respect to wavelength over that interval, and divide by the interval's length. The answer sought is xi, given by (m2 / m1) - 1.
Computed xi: 0.02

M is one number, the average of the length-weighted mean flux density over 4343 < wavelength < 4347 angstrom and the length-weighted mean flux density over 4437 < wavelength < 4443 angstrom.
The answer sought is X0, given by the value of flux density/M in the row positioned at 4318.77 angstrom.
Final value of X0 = 1.16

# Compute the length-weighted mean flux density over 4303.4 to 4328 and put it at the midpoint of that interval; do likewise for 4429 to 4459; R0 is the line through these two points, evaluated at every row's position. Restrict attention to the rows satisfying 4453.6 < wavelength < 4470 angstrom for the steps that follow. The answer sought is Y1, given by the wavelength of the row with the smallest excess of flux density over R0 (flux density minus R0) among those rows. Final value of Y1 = 4457.18 angstrom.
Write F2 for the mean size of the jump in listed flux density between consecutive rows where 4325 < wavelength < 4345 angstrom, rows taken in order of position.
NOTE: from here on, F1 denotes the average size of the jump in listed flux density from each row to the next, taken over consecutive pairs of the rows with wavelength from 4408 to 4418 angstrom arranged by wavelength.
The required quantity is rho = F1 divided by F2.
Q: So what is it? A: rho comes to 0.5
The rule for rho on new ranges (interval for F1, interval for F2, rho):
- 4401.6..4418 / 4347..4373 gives 0.4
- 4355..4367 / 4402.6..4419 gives 1.5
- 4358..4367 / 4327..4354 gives 0.7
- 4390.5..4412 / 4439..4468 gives 0.7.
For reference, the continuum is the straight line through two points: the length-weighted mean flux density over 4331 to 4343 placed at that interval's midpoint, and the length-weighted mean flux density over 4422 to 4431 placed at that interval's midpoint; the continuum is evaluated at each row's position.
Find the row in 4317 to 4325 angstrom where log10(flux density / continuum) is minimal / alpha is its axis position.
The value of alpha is 4324.75 angstrom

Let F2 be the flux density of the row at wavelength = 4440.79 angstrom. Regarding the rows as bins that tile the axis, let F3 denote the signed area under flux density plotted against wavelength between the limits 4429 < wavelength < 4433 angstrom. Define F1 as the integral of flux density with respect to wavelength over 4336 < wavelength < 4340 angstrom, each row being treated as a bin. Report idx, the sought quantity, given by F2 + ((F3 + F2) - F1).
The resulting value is 40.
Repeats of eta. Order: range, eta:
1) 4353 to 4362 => 18.8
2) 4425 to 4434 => 17.2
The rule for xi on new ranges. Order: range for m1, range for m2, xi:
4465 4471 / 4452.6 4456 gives -0.15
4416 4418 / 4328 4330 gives 0.00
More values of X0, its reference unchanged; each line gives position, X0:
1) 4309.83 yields 0.77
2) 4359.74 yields 1.19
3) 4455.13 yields 0.90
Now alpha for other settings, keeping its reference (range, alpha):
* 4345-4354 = 4352.72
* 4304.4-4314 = 4306.86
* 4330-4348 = 4341.71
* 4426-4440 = 4435.68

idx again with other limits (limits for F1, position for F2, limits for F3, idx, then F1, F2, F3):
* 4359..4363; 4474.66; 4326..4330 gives 23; 79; 19.55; 63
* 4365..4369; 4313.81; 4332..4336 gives 25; 74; 14.89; 70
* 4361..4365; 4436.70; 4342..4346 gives 8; 82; 15.75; 58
